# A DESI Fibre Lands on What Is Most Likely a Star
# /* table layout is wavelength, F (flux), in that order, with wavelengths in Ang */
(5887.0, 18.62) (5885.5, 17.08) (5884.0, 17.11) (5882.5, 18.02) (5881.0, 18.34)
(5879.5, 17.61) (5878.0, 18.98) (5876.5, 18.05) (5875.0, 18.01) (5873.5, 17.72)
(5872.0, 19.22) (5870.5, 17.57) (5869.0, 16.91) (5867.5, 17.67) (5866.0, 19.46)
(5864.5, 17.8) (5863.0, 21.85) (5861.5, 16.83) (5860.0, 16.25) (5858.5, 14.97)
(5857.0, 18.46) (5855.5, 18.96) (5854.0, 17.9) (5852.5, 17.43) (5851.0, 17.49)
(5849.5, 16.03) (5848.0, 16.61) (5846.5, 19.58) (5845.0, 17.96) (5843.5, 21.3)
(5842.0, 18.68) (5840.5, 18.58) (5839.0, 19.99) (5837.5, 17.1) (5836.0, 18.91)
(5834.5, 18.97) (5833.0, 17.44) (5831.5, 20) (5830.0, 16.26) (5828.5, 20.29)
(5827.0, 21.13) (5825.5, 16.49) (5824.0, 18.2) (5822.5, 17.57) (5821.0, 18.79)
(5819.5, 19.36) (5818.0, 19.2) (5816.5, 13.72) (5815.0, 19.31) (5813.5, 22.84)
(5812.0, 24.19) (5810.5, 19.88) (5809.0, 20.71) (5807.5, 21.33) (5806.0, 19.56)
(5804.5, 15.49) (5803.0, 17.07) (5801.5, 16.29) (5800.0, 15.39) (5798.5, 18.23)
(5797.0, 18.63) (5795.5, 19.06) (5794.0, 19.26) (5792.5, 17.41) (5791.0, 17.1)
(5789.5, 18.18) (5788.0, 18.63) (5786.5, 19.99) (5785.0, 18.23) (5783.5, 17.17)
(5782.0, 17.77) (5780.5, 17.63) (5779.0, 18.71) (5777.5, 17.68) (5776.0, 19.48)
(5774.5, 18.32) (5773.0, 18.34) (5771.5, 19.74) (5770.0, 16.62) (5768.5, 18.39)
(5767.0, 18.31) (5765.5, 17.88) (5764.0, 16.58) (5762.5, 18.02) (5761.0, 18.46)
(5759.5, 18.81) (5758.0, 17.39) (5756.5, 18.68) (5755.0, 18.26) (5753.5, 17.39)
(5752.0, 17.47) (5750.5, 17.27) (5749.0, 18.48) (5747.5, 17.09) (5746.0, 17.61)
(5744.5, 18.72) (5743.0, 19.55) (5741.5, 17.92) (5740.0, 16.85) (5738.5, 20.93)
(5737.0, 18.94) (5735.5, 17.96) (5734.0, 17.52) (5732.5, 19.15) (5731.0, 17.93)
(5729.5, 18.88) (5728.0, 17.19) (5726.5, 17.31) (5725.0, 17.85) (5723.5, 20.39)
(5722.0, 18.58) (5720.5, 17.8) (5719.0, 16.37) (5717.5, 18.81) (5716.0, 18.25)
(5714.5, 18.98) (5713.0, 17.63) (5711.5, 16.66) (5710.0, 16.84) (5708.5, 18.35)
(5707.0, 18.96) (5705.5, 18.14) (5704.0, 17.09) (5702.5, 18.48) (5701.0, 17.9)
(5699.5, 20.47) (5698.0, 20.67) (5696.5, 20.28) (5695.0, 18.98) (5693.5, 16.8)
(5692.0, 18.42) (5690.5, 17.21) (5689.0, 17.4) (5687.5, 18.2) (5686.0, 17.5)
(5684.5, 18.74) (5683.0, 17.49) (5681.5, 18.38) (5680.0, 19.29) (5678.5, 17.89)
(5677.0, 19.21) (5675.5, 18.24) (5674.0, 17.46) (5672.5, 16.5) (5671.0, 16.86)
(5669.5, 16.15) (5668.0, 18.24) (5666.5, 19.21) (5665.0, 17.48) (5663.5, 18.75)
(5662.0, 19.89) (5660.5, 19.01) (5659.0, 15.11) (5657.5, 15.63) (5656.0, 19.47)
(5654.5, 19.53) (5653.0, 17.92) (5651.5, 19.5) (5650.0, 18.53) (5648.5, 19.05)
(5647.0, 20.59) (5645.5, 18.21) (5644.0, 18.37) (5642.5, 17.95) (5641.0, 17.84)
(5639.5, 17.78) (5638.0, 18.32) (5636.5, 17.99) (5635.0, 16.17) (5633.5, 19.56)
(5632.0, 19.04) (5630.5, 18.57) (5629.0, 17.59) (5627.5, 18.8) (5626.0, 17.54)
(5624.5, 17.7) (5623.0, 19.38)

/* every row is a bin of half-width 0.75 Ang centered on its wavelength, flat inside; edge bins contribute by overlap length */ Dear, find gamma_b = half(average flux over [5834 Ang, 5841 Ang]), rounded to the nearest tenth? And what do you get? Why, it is 9.4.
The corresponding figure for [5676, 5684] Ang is 9.2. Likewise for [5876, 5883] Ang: 9.1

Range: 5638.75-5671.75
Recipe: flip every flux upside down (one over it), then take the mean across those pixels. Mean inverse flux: 0.0552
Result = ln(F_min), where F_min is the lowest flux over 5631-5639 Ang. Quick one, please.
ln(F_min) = 2.78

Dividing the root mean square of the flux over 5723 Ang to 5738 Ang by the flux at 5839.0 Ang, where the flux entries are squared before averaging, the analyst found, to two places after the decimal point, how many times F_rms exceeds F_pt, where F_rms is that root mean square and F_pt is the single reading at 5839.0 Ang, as 0.92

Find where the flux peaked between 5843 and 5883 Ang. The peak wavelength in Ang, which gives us 5863.0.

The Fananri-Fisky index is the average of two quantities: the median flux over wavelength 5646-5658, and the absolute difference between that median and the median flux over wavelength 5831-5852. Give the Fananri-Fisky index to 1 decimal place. 9.9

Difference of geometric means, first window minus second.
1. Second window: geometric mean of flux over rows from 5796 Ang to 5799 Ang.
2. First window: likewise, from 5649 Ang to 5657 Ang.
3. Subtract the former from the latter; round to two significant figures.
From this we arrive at 0.55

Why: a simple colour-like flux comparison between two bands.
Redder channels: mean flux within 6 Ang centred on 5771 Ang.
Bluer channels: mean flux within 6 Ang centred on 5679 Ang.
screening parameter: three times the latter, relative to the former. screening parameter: 3.07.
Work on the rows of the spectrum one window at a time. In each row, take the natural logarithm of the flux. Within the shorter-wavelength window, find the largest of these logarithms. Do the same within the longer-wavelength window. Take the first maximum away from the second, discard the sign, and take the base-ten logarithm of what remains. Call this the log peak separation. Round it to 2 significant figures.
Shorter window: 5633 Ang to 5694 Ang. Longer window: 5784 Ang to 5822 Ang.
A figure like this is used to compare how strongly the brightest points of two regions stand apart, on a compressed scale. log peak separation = -0.79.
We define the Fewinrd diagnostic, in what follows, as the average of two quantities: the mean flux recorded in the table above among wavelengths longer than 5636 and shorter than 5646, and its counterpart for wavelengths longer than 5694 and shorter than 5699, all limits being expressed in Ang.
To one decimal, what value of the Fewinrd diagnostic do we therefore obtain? 19.0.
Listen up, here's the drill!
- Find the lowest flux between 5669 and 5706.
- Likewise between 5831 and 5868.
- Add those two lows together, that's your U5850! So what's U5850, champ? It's 31.1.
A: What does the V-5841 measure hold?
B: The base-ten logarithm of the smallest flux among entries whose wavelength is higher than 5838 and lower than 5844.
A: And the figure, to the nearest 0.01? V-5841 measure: 1.27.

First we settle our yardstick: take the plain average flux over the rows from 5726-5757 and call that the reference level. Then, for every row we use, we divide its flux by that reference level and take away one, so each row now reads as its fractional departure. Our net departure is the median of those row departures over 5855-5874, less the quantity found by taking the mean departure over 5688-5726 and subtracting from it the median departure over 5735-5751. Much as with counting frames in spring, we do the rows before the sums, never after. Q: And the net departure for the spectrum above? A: -0.04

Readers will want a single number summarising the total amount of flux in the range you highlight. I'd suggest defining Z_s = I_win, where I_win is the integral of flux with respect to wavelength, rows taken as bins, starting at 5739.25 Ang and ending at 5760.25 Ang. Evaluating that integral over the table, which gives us 377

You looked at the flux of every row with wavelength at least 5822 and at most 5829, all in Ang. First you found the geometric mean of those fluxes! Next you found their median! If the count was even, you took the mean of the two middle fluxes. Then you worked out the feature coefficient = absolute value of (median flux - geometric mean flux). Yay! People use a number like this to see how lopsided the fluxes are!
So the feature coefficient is 0.46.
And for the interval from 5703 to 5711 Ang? 0.28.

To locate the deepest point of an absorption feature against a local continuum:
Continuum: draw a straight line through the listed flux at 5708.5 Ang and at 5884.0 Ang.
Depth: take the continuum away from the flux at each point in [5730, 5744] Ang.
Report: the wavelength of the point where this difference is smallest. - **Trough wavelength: 5740.0 Ang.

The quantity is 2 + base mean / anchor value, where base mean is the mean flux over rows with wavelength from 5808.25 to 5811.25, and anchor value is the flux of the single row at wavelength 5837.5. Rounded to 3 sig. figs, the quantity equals 3.19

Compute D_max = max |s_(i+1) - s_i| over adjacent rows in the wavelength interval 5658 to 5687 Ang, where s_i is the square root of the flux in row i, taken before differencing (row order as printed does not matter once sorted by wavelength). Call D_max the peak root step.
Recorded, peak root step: 0.47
